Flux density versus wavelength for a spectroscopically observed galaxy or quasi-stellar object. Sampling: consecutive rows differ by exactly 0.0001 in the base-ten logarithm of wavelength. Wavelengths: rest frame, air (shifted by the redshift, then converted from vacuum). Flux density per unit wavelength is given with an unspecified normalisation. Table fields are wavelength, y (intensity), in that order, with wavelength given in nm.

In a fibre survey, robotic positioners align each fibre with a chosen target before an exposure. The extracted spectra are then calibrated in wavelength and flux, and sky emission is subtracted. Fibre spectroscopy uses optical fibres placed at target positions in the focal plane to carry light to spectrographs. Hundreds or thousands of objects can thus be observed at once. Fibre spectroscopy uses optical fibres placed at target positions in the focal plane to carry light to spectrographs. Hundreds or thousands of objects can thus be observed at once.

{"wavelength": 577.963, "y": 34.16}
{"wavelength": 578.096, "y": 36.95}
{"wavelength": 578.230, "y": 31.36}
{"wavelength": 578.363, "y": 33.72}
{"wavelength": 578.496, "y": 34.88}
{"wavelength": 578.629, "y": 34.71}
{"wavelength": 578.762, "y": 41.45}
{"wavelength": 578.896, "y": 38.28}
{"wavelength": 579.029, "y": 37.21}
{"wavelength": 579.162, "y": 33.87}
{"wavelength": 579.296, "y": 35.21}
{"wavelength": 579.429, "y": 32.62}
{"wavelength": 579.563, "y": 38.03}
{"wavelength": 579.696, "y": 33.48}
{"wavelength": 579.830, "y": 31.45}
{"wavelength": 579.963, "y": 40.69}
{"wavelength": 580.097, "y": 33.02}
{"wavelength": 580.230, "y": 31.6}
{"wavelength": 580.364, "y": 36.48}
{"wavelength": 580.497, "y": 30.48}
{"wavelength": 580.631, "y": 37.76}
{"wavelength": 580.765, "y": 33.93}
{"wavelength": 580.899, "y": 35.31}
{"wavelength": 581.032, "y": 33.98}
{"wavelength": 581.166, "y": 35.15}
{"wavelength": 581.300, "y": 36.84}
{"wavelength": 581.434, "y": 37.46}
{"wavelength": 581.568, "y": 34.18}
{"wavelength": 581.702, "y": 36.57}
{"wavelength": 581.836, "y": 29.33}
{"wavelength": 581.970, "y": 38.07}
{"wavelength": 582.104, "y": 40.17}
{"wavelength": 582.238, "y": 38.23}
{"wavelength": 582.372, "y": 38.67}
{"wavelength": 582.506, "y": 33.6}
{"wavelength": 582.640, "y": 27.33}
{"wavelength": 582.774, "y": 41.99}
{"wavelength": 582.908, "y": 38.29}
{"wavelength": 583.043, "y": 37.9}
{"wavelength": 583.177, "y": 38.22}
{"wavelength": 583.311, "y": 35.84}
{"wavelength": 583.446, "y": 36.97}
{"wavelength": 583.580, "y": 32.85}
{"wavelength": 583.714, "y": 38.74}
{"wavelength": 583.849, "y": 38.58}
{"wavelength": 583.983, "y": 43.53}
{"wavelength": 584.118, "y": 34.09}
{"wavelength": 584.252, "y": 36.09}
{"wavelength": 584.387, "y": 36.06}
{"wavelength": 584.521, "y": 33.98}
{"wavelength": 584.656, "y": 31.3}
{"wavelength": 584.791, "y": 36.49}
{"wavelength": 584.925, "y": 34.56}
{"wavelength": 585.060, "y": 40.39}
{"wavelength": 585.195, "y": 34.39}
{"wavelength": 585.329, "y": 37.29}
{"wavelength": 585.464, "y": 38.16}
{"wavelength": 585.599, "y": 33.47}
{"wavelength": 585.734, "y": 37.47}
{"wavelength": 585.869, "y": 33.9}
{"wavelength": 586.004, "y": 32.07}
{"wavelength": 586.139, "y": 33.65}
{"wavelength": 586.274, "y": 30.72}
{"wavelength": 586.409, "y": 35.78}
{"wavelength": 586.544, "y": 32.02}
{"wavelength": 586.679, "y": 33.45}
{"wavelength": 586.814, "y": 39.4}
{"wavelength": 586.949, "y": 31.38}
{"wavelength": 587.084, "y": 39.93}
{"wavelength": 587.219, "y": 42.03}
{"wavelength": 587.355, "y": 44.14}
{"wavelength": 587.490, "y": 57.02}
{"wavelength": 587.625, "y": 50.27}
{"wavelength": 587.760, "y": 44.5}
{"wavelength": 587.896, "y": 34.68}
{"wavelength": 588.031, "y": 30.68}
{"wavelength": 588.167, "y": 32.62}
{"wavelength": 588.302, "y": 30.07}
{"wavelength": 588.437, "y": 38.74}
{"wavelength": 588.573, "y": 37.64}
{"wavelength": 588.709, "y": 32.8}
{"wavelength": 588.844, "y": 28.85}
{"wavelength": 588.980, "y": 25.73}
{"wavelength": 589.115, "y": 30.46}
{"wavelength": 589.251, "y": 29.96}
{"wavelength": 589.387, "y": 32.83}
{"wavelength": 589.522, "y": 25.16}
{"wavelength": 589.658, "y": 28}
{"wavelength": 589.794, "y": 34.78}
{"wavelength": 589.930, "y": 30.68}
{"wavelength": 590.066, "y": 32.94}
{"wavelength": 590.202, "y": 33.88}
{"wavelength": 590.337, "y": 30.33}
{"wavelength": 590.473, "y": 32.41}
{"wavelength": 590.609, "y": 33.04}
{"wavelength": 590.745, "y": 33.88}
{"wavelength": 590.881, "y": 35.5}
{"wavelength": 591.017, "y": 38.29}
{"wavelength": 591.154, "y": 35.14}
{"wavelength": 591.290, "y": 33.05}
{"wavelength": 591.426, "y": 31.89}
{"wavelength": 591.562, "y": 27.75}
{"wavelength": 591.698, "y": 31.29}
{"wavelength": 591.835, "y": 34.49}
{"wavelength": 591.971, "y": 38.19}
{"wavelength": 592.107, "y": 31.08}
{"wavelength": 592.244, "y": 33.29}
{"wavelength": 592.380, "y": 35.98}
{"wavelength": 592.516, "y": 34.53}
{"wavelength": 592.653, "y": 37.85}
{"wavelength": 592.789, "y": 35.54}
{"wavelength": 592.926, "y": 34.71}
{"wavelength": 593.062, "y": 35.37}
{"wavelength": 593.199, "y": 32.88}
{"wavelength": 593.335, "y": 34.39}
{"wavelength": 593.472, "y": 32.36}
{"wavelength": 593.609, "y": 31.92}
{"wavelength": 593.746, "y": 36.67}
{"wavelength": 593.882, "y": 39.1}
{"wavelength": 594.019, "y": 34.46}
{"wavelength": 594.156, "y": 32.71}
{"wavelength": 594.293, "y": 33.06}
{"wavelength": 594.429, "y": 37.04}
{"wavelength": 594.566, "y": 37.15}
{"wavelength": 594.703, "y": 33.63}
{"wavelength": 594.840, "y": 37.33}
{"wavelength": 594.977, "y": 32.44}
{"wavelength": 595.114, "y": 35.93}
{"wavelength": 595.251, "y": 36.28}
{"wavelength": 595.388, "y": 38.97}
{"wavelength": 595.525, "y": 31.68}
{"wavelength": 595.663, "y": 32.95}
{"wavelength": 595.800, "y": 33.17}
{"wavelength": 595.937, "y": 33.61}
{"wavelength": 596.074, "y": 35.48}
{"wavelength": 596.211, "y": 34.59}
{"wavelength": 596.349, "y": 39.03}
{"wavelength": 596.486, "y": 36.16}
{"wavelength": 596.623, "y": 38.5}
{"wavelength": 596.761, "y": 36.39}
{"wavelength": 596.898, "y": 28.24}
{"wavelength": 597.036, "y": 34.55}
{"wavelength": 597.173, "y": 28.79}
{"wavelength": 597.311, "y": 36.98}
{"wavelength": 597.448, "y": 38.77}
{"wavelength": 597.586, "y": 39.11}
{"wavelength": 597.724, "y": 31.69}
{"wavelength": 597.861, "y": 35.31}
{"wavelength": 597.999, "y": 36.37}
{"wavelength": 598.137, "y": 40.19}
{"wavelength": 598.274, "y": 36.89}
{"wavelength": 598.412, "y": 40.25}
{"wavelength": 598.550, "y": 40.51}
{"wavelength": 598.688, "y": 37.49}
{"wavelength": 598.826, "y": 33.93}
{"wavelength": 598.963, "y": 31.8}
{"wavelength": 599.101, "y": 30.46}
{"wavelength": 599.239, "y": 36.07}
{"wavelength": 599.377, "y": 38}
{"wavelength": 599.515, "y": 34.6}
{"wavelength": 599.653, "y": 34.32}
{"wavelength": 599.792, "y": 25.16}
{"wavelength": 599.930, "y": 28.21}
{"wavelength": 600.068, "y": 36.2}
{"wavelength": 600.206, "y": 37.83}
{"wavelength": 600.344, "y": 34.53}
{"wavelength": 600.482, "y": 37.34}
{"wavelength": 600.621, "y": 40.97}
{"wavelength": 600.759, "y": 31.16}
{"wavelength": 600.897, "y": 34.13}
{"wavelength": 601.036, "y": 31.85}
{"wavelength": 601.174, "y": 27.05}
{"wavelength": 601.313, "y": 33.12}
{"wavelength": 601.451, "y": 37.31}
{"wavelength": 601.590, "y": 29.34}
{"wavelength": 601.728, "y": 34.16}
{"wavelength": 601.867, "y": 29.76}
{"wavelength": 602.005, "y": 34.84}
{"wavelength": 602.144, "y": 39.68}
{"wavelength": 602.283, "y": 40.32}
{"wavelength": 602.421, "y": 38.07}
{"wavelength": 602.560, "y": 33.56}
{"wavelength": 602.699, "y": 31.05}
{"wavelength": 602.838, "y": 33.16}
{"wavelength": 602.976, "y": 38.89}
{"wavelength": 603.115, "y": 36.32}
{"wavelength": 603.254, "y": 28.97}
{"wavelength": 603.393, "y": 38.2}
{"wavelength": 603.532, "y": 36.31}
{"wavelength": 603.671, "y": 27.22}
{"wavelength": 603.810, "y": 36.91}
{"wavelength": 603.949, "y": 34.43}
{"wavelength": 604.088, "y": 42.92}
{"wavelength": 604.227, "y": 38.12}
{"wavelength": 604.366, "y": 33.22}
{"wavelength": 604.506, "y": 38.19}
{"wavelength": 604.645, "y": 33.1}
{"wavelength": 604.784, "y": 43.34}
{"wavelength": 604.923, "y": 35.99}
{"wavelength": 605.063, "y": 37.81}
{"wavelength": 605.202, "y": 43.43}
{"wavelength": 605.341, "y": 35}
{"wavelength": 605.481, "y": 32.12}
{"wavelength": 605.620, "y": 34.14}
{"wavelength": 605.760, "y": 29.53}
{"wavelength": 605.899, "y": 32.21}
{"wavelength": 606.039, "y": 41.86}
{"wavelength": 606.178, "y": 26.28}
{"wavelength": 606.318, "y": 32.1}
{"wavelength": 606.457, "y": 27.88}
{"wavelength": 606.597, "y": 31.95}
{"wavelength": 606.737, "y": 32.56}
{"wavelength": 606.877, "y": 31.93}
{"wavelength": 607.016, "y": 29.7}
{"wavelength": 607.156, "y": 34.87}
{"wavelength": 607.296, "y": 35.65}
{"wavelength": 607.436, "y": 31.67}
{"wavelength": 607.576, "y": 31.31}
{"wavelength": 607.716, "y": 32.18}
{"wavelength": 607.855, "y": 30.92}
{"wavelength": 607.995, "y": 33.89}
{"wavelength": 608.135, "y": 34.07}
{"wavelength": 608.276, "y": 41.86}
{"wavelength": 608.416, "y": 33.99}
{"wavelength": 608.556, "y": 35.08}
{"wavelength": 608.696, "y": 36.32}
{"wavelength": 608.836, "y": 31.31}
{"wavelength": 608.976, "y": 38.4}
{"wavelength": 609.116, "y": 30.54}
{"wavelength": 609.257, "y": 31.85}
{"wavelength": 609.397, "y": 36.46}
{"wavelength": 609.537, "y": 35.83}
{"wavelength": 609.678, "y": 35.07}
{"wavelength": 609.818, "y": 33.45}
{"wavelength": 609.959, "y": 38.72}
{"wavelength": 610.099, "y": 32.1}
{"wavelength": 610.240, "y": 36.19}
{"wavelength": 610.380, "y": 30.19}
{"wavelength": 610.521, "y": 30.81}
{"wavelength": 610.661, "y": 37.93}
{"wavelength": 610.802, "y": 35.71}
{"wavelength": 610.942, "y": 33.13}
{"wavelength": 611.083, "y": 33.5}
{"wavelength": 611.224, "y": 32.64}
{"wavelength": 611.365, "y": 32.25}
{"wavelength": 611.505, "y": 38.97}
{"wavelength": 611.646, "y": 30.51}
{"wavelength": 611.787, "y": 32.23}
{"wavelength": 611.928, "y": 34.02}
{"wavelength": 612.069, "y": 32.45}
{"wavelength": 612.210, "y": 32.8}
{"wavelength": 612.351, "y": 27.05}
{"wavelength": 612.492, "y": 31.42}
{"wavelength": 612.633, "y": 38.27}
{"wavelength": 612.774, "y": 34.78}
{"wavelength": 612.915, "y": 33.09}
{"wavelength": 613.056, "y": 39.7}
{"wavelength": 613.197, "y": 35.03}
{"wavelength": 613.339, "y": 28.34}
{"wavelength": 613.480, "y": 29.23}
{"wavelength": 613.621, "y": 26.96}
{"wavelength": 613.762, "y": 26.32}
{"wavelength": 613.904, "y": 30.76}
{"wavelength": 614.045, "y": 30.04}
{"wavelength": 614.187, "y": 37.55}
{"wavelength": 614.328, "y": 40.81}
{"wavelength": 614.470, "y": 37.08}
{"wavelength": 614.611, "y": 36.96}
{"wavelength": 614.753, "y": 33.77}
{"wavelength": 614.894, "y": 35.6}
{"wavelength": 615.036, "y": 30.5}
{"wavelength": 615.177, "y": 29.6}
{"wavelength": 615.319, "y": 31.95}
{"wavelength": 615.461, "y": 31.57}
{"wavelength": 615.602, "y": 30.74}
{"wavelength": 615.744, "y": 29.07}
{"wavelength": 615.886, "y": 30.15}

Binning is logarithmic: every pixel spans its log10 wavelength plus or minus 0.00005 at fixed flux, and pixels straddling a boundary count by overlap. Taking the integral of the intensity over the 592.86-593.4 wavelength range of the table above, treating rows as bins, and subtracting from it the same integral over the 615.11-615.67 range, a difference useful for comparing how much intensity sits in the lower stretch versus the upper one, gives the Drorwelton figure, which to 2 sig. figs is 1.2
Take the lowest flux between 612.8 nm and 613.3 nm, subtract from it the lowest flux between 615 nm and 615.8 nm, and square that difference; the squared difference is 16.2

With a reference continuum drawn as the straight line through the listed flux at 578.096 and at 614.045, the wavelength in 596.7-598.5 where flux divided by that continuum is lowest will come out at 596.898 nm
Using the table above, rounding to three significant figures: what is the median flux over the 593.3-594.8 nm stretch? 34.4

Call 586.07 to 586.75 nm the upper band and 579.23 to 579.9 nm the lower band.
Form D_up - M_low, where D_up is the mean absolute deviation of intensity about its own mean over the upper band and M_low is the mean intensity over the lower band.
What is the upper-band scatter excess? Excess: -32.8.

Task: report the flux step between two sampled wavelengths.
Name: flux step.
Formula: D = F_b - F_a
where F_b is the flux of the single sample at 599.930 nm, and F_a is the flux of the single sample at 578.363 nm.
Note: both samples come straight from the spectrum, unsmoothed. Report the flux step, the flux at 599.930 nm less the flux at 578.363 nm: -5.5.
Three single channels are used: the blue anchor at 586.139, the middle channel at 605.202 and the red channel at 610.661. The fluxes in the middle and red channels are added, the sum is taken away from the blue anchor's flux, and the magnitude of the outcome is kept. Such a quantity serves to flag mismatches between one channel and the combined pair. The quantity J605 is 48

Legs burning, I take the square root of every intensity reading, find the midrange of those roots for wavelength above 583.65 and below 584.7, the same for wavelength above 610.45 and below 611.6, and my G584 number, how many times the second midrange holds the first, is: 0.97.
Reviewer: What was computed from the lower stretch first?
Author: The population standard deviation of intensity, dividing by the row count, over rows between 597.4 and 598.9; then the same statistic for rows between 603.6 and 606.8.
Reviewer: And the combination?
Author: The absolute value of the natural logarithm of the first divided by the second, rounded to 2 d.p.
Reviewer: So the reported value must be 0.59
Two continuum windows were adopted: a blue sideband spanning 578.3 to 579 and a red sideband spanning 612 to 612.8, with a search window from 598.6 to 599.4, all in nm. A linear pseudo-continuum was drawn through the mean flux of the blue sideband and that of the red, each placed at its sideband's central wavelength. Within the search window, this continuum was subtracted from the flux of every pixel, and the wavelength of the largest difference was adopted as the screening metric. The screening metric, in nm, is 599.377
